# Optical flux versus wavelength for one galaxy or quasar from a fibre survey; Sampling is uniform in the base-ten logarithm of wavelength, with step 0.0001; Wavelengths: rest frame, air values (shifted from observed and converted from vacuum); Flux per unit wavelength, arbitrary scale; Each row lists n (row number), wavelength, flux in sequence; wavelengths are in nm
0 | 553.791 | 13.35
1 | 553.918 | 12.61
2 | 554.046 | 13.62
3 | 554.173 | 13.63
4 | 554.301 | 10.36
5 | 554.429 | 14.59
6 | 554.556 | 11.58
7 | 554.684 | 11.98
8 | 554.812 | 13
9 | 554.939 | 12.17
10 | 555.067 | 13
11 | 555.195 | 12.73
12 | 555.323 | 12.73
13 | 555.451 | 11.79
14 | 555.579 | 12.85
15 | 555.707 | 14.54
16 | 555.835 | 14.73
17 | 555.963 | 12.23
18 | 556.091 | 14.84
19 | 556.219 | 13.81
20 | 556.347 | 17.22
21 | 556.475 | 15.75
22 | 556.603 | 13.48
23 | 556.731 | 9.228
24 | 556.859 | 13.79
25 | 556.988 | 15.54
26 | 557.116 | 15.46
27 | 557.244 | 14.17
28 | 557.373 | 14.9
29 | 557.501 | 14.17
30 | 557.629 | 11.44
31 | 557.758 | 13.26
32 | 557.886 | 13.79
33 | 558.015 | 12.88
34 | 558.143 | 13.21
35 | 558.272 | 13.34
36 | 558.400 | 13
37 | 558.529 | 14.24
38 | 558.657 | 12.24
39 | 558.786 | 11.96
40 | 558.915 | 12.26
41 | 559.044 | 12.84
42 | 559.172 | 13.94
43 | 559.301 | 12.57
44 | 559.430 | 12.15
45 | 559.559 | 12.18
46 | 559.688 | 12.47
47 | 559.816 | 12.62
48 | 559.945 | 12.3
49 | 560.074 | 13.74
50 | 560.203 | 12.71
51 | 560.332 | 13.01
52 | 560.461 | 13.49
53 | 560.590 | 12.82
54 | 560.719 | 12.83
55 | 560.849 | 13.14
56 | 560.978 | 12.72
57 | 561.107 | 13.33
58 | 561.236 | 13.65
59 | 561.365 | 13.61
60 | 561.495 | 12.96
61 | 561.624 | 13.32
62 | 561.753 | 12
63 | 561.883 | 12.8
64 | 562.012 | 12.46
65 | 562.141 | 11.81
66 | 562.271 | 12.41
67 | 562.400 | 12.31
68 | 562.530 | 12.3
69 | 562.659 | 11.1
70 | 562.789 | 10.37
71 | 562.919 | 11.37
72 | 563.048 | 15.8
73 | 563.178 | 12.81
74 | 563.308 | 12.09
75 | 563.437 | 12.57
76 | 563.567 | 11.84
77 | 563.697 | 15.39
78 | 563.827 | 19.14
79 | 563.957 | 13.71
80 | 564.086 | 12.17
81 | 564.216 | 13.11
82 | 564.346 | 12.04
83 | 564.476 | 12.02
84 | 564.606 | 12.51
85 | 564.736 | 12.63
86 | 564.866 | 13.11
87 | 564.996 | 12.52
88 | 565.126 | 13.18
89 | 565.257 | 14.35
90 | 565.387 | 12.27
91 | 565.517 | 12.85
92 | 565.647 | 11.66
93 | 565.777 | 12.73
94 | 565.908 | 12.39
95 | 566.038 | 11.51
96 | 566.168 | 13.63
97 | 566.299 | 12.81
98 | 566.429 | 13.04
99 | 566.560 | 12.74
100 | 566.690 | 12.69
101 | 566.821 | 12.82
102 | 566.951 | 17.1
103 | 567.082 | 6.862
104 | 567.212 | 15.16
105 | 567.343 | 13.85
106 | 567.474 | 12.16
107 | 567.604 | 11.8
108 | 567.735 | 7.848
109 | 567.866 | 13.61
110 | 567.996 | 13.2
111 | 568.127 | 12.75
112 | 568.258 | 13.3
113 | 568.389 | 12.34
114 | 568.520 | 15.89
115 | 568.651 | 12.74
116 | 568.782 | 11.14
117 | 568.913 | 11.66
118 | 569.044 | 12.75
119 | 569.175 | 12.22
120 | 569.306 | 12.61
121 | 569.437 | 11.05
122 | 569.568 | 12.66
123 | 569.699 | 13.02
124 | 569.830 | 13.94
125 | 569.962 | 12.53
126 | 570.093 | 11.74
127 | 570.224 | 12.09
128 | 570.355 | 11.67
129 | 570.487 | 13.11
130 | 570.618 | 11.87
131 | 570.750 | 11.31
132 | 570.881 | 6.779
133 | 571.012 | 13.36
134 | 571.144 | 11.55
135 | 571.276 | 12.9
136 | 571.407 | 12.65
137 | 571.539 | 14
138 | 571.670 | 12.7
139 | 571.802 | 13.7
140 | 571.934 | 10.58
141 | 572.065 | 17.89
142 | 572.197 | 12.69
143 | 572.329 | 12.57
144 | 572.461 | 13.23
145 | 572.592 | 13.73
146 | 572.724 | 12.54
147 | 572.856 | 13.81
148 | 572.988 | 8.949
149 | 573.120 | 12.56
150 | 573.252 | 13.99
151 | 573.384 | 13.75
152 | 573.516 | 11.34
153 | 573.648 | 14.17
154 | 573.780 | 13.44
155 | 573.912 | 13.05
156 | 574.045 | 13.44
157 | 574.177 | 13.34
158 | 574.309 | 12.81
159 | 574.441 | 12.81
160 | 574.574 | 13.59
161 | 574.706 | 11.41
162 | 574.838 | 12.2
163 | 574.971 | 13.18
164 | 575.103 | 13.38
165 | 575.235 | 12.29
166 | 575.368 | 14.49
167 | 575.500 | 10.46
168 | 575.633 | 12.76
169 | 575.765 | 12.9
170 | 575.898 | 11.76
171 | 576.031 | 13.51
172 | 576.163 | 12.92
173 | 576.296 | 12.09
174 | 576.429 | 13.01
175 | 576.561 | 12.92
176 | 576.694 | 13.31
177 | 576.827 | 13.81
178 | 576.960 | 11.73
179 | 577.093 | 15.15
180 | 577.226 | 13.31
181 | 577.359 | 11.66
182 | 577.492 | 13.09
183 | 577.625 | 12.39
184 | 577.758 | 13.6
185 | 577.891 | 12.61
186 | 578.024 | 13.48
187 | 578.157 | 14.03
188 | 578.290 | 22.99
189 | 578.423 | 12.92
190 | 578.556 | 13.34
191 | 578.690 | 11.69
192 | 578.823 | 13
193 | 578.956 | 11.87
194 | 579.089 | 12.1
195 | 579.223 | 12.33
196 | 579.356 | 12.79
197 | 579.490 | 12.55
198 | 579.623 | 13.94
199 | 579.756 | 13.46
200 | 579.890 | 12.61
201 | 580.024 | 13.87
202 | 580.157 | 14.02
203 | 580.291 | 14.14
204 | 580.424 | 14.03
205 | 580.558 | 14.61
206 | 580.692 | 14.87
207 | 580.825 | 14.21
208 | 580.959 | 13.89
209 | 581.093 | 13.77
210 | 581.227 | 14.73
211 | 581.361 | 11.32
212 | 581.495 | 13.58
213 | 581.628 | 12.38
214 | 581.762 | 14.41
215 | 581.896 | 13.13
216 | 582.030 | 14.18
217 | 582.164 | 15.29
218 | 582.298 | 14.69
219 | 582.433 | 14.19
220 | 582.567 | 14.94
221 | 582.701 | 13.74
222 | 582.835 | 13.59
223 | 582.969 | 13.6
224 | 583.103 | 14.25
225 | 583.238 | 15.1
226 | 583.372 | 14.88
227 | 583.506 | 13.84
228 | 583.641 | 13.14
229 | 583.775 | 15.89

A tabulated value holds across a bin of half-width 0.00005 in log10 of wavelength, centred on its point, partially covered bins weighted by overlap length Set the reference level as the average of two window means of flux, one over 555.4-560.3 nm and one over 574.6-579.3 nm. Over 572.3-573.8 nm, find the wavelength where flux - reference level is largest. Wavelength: 573.648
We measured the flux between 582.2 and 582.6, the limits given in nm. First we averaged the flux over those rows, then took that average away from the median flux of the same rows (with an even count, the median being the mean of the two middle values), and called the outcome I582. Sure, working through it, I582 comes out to 0.08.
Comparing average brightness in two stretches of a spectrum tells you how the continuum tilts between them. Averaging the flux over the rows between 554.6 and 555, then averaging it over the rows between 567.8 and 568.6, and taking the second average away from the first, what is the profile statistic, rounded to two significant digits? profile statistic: -1.1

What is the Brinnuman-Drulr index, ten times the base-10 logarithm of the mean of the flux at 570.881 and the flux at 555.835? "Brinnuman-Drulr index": 10.3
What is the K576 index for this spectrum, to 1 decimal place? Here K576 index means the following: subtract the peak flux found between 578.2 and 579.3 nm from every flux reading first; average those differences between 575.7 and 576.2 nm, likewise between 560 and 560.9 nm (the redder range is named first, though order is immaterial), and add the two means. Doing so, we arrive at -20.1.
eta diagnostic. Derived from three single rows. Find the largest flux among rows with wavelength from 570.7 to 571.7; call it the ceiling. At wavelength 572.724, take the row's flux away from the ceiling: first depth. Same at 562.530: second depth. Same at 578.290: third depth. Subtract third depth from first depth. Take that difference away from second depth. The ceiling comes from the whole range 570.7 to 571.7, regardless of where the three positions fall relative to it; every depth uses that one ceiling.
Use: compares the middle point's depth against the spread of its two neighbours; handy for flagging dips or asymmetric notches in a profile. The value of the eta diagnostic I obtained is -9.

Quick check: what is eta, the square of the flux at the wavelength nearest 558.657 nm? 150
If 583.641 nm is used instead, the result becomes 173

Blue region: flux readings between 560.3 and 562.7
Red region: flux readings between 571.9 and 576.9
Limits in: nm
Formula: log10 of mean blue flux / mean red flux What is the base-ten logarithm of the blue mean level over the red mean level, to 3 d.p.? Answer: -0.006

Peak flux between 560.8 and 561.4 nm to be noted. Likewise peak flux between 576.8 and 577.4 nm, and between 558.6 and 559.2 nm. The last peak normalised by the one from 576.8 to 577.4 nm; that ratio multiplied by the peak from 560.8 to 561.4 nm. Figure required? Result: 12.6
